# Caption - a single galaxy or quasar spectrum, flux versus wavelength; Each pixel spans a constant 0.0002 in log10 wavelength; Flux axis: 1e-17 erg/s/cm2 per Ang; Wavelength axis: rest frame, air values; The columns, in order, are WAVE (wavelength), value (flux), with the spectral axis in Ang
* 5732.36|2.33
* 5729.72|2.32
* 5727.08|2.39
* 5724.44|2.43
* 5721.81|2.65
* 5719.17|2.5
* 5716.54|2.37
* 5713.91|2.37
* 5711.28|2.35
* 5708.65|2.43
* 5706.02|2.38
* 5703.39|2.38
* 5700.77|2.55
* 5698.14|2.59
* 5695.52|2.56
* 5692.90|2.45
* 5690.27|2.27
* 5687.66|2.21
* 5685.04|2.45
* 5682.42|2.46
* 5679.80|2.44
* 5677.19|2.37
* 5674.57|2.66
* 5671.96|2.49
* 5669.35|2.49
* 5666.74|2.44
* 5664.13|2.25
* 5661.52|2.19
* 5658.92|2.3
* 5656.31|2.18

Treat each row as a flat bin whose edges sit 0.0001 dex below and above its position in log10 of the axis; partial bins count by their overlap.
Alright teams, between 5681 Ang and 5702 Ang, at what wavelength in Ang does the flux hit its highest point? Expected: 5698.14 Ang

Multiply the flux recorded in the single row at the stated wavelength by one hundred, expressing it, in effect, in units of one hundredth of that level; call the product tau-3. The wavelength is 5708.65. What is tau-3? 243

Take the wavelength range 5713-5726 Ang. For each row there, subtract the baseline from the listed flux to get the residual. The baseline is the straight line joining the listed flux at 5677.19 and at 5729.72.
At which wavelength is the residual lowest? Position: 5713.91 Ang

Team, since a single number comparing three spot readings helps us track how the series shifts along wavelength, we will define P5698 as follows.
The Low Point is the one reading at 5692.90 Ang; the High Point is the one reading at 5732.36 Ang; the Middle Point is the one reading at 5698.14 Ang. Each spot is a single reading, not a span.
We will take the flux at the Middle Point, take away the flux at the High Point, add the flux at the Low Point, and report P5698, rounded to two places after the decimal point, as 2.71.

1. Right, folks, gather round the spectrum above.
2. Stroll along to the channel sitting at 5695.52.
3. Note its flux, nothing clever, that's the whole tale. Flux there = 2.56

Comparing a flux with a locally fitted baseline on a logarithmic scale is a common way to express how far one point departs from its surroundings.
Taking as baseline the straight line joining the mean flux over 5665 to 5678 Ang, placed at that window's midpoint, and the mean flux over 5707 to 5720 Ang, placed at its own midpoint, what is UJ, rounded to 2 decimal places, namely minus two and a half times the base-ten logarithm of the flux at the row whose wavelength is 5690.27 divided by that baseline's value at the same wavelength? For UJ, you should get 0.08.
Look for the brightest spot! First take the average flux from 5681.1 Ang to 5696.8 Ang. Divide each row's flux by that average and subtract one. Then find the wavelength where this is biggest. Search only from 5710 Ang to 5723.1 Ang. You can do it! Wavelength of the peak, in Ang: 5721.81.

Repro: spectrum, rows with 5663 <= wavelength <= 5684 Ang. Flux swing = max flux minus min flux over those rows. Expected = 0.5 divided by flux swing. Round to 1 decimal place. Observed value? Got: 1.2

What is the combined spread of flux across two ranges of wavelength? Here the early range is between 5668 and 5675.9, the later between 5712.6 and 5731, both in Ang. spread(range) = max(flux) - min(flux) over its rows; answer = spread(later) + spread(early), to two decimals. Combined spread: 0.50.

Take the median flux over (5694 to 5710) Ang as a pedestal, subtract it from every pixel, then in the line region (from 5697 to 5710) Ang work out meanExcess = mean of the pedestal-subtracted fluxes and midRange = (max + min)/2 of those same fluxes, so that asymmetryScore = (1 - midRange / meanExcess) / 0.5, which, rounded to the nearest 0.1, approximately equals 1.6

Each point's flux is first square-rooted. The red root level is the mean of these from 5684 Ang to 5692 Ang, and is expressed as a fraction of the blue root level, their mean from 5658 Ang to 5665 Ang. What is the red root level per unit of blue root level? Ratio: 1.01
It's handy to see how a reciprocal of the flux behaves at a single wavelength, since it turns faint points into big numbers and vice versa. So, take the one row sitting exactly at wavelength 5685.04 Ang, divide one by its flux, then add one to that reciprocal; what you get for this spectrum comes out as 1.41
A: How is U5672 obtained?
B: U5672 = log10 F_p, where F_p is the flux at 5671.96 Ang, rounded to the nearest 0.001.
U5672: 0.396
